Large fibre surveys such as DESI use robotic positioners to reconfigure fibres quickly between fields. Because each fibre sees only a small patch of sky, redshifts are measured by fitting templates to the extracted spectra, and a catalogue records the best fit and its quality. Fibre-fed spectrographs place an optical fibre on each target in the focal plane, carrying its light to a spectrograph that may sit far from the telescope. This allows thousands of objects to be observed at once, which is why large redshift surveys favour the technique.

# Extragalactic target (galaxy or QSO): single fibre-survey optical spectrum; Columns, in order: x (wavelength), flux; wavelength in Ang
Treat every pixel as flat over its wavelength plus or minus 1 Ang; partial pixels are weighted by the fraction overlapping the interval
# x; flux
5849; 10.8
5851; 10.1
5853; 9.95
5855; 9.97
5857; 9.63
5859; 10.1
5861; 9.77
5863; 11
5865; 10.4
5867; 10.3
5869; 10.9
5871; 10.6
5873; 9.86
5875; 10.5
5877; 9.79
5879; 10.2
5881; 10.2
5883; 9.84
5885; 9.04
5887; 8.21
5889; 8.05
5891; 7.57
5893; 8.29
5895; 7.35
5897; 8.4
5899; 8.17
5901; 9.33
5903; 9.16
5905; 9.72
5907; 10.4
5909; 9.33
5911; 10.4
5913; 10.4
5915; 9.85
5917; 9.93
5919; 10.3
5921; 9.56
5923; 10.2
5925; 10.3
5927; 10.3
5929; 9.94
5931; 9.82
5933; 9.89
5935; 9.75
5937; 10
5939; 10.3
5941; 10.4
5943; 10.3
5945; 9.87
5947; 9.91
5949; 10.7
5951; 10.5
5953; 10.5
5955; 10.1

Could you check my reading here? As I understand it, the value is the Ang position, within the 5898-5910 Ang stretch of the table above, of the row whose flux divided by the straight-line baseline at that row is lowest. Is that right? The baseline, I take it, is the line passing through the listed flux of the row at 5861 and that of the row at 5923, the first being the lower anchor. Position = 5899 Ang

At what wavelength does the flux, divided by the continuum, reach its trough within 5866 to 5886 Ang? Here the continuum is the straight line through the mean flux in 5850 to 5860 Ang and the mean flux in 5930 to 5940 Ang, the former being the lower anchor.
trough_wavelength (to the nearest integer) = 5885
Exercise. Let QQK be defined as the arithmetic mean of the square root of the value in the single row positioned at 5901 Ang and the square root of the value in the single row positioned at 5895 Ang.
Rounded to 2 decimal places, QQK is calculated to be 2.88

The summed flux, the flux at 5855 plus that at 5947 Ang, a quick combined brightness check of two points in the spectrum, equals 19.9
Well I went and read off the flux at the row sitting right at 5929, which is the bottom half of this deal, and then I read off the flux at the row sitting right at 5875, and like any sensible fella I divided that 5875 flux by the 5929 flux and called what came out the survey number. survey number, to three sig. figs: 1.06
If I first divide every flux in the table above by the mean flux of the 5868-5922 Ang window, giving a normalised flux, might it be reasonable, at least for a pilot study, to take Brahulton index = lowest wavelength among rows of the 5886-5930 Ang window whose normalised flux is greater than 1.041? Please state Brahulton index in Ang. 5907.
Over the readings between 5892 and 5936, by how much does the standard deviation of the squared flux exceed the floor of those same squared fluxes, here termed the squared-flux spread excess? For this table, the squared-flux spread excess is -39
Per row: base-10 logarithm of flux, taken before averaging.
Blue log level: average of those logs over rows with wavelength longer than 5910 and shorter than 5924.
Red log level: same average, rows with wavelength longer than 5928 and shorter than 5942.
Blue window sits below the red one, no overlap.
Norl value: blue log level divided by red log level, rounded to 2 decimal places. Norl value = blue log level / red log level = 1.00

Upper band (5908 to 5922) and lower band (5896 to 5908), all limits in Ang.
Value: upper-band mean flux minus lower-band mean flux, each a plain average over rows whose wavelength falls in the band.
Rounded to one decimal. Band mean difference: 0.8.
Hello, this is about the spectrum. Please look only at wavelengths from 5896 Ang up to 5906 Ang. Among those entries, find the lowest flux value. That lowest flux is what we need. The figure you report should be 8.17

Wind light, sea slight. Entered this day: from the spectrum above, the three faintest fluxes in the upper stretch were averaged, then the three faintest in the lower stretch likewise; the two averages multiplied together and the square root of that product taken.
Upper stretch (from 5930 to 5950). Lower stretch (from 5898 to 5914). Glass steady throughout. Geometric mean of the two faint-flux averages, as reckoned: 9.34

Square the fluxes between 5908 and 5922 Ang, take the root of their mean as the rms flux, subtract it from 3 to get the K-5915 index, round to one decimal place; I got -7.0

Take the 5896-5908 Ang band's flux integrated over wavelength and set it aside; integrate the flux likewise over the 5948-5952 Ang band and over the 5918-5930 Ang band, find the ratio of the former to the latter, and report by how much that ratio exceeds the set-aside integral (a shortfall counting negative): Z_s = -110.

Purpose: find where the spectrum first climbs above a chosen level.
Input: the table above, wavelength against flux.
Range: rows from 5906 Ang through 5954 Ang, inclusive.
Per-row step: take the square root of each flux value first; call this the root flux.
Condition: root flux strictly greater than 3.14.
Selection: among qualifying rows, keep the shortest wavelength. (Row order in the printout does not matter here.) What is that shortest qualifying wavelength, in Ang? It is 5907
